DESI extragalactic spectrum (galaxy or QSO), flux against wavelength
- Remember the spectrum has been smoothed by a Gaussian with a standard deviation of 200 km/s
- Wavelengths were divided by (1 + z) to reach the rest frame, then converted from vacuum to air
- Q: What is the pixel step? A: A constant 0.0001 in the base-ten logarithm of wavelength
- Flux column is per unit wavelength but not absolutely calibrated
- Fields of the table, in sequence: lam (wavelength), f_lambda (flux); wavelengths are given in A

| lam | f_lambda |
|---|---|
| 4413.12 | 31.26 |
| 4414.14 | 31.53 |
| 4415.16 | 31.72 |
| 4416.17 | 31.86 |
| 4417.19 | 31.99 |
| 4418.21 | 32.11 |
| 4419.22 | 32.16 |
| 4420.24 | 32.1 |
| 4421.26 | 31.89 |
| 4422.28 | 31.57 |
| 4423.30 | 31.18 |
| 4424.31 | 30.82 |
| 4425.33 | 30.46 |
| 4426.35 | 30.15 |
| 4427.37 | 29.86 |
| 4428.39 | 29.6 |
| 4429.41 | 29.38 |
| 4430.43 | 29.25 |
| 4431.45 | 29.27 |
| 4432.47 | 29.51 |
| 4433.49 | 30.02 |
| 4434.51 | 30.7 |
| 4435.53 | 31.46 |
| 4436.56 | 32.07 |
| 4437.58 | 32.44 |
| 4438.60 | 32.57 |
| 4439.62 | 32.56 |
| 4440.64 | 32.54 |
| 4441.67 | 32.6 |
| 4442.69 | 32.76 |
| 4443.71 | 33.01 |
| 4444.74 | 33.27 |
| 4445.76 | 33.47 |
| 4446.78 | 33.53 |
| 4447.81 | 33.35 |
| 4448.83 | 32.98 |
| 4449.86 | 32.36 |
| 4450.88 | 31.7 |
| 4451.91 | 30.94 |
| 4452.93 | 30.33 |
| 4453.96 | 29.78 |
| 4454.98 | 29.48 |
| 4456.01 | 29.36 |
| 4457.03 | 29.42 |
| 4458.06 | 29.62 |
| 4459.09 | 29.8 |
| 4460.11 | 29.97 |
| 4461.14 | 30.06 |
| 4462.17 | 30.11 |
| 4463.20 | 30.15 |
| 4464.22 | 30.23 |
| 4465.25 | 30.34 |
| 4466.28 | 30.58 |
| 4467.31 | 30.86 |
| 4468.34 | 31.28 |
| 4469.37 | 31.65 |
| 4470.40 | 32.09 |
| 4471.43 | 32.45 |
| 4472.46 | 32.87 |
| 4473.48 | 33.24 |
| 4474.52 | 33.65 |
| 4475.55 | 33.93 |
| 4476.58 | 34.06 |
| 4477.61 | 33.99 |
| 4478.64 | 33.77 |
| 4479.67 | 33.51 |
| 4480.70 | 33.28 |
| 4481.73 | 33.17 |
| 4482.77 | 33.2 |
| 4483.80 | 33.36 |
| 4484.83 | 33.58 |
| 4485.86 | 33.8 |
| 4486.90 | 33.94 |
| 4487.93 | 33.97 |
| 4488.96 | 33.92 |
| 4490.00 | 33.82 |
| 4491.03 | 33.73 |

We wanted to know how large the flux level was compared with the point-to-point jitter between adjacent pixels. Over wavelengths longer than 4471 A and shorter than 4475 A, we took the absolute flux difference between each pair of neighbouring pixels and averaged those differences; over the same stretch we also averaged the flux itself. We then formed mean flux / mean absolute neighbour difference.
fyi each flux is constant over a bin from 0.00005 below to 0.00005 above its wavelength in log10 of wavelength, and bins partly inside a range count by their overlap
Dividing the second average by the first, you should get 83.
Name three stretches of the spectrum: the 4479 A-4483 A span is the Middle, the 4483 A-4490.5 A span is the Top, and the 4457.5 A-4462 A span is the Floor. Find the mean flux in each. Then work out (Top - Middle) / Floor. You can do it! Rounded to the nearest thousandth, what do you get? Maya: 0.016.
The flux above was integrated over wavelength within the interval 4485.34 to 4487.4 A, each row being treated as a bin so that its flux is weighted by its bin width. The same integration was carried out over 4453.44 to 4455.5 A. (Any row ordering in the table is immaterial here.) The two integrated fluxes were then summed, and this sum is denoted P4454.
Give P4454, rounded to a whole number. 131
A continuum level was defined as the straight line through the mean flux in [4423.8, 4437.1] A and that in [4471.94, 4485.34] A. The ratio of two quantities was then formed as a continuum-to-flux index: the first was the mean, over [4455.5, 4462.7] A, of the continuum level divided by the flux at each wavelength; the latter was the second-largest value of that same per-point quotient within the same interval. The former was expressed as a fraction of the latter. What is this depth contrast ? 0.993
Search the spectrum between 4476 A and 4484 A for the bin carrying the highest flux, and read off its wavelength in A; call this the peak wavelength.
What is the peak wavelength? 4476.58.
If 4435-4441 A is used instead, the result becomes 4438.60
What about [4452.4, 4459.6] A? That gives 4452.93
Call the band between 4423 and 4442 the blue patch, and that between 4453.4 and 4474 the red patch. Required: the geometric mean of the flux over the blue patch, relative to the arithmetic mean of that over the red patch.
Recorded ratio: 1.006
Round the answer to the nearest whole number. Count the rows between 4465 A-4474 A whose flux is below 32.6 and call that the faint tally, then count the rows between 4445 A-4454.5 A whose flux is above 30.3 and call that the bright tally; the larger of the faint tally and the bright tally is 8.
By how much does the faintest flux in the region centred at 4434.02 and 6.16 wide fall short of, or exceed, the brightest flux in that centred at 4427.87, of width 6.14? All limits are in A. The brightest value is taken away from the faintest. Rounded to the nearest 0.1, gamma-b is -1.2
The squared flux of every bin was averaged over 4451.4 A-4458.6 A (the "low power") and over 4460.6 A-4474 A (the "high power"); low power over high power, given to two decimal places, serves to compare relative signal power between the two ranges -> 0.91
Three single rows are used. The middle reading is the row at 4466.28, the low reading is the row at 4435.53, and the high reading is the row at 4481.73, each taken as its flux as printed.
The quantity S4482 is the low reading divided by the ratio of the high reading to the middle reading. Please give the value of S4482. 29.0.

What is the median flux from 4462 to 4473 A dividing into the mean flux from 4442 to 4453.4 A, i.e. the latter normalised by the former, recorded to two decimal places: 1.05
